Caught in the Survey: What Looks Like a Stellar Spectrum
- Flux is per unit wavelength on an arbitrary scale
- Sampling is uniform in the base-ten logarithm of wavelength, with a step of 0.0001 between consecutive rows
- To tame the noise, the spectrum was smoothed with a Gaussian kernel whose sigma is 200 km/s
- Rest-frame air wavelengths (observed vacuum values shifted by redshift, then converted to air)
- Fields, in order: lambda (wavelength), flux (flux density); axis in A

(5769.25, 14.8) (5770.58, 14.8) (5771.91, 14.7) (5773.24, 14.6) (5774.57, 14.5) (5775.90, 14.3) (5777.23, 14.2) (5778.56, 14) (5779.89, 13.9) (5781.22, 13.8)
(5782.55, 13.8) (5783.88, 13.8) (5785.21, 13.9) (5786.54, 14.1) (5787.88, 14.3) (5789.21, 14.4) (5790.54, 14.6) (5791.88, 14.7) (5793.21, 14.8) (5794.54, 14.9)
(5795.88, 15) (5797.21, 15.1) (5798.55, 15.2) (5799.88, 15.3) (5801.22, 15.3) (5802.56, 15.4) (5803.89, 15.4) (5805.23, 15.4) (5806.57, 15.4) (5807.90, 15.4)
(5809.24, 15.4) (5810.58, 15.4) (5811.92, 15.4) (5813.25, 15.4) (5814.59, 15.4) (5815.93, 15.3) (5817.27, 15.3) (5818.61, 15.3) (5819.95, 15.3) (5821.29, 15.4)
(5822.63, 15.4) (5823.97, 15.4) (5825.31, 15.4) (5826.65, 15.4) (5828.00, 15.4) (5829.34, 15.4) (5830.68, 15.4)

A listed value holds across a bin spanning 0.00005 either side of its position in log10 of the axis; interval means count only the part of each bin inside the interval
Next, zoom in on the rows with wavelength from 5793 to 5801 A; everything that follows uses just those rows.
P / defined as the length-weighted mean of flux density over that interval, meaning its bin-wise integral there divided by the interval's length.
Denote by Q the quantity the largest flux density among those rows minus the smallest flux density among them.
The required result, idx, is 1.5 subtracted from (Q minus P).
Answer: -16.1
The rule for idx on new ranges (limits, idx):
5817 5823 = -16.7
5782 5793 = -14.8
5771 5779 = -15.2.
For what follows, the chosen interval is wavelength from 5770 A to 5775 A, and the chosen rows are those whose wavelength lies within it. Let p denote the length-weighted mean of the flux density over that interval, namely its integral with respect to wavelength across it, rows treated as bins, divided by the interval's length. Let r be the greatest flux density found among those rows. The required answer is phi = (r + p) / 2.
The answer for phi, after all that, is 14.7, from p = 14.65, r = 14.8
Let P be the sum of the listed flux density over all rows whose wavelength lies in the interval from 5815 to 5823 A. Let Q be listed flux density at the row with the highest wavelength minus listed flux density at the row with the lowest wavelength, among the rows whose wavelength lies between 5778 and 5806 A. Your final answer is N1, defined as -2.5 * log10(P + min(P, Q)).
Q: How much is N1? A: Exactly -4.9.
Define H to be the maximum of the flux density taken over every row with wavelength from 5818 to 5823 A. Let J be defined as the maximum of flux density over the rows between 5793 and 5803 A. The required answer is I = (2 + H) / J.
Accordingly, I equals 1.130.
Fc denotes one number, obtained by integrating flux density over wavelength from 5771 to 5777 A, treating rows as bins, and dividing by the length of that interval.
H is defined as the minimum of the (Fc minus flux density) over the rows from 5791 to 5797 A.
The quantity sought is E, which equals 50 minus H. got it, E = 50.5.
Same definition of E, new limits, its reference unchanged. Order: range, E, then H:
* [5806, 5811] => 50.9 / -0.89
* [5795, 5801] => 50.8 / -0.79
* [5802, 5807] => 50.9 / -0.89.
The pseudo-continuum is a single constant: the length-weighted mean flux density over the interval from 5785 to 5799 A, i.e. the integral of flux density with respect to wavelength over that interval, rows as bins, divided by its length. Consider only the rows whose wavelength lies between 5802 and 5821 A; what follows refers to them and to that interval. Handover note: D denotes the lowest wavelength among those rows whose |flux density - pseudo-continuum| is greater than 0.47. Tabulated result 5802.56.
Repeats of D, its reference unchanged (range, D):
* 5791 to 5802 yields 5798.55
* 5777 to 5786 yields 5778.56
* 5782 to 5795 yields 5782.55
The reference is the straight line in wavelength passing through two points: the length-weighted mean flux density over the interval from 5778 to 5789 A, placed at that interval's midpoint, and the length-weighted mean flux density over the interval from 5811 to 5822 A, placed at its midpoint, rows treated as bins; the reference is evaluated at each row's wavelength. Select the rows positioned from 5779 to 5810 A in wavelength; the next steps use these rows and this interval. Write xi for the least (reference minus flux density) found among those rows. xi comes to -0.64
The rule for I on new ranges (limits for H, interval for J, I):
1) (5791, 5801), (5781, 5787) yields 1.227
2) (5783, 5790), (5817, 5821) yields 1.072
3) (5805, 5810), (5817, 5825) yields 1.130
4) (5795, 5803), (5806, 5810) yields 1.130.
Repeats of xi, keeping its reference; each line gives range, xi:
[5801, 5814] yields -0.63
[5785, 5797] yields -0.51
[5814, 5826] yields -0.12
